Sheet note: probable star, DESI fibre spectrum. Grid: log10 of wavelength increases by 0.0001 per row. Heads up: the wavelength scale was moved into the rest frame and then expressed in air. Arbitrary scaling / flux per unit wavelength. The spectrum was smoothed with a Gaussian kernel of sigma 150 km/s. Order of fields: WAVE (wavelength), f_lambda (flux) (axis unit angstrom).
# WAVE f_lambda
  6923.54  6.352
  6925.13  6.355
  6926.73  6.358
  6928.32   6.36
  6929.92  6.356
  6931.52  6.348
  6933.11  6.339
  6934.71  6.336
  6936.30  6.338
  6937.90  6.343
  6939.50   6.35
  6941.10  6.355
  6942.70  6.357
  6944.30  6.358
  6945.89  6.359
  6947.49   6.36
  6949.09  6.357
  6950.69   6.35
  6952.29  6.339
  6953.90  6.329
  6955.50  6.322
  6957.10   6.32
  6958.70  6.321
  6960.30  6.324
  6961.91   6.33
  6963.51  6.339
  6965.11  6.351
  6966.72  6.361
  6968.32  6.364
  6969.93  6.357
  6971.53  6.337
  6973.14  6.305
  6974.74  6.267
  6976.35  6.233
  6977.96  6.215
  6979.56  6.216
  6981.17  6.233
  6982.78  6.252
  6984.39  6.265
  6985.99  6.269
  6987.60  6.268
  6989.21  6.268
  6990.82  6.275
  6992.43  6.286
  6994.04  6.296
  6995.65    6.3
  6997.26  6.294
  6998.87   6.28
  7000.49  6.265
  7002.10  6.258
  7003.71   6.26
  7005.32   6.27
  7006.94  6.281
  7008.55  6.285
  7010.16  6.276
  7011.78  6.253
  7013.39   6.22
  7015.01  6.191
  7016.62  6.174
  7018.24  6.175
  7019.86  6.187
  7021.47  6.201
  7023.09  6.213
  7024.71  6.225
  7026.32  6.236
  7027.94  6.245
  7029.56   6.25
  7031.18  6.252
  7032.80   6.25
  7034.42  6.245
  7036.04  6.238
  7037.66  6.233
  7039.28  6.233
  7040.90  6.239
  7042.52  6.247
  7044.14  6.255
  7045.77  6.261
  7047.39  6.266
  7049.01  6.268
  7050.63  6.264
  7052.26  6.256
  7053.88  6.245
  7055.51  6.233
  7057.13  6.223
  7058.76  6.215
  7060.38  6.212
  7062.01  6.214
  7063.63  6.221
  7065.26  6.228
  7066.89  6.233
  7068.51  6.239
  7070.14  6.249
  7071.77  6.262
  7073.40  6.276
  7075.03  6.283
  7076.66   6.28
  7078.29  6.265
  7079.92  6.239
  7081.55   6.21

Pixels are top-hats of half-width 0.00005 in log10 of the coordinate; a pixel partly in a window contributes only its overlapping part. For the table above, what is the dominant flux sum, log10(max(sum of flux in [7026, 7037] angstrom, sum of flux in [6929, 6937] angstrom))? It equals 1.64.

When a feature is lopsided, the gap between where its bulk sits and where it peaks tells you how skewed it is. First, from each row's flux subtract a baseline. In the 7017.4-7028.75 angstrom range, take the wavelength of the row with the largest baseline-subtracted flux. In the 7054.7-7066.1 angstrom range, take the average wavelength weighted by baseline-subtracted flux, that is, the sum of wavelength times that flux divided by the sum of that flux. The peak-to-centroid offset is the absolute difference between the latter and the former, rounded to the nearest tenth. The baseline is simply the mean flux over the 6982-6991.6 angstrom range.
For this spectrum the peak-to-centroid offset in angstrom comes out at 32.5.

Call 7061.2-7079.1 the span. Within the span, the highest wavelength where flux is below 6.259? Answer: 7070.14 angstrom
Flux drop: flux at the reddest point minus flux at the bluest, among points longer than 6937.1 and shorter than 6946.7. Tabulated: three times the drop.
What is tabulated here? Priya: 0.05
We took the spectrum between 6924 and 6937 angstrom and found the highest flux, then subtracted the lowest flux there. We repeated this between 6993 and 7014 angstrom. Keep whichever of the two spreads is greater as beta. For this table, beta 0.080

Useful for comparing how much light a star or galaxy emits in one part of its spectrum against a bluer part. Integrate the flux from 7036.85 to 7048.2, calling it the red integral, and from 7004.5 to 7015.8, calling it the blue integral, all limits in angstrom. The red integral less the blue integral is 0.3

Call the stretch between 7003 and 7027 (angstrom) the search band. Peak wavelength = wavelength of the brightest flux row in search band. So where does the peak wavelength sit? 7008.55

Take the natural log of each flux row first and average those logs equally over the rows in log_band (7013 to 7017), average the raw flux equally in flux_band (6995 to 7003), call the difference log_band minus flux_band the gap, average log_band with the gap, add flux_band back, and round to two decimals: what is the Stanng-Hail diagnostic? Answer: 4.96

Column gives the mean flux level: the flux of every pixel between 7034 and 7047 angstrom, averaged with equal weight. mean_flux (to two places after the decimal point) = 6.24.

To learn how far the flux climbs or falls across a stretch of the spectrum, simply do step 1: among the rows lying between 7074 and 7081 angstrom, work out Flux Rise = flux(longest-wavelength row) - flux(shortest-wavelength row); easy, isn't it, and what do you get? -0.04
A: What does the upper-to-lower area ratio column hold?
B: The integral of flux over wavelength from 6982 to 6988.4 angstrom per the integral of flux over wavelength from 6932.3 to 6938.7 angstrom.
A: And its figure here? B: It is 1.0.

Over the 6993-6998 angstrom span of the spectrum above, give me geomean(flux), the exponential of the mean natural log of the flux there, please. 6.30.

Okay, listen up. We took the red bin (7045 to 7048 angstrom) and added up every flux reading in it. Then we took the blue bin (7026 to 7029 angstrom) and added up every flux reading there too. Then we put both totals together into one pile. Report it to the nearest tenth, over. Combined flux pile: 25.0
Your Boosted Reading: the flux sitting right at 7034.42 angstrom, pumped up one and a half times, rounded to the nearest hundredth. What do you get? 9.37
